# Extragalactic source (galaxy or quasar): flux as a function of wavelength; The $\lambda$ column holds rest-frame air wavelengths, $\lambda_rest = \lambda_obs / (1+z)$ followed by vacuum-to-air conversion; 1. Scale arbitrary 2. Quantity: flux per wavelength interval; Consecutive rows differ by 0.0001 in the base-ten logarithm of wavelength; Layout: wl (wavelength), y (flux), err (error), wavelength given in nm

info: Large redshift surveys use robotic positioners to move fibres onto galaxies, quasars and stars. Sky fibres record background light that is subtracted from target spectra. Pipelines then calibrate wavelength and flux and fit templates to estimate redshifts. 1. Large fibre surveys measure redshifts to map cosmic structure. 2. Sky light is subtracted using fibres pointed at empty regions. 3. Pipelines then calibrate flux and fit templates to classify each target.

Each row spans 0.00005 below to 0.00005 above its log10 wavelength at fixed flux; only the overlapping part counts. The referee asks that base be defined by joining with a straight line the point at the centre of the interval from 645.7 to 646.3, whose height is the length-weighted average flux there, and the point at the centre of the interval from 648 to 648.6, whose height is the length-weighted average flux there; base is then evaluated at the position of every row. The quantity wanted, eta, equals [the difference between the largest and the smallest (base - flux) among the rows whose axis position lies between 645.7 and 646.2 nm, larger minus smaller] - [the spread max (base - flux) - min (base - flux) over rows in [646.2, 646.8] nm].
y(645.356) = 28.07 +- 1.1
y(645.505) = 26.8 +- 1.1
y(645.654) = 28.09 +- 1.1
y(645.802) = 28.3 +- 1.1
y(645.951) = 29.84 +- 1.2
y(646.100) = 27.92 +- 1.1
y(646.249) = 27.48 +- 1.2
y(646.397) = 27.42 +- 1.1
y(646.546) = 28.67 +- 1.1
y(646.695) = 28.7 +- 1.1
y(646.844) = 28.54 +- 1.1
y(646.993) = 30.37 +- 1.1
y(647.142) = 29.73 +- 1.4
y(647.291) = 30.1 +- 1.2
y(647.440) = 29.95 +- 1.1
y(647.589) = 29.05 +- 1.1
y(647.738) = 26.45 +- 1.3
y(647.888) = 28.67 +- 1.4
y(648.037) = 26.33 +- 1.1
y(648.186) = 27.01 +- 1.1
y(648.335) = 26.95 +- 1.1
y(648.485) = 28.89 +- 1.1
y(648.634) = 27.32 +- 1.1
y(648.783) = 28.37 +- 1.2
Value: 0.4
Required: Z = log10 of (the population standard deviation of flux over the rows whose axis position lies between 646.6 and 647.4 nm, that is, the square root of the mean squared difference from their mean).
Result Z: -0.13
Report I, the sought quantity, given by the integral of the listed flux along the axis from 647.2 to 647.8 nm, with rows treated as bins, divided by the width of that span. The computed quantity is 29.0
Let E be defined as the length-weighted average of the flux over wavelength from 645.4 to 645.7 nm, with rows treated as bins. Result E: 27.4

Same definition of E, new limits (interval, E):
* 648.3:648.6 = 27.9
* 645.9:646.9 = 28.3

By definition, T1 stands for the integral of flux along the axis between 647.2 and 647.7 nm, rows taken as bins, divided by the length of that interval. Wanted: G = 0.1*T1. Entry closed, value 2.95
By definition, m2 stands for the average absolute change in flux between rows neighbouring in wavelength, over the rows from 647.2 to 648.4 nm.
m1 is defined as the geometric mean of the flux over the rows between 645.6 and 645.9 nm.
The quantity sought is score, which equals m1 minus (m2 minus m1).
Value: 55.1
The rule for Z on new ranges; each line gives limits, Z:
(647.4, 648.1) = 0.16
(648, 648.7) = -0.07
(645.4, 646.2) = -0.01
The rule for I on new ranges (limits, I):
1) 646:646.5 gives 27.8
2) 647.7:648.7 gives 27.4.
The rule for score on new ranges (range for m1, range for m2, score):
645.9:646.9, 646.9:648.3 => 55.5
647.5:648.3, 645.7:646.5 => 54.0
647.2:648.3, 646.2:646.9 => 56.0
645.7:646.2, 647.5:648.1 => 55.0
